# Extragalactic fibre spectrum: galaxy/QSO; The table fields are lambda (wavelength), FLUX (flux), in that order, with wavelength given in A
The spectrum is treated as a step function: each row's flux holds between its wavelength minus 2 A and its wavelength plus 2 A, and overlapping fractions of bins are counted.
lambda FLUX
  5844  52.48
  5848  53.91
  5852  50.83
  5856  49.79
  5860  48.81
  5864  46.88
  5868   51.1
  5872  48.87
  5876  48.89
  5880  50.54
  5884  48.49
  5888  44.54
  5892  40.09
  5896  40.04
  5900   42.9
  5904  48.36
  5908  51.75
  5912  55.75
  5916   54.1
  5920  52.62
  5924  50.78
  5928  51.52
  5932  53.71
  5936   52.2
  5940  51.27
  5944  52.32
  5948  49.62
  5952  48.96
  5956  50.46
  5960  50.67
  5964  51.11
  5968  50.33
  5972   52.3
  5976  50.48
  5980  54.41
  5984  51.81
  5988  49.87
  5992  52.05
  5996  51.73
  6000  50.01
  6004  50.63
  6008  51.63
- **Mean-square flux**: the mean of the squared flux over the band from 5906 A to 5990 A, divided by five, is 535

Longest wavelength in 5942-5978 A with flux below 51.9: 5976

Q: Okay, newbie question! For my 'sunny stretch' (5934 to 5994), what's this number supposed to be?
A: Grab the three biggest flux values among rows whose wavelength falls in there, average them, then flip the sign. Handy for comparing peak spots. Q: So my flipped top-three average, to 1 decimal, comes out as -53.0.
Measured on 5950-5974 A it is -51.4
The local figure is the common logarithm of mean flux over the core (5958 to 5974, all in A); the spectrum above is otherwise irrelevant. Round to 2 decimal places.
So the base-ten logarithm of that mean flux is 1.71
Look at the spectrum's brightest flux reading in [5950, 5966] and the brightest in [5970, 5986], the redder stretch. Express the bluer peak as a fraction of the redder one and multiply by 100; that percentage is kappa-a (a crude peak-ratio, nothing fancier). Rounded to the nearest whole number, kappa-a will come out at 94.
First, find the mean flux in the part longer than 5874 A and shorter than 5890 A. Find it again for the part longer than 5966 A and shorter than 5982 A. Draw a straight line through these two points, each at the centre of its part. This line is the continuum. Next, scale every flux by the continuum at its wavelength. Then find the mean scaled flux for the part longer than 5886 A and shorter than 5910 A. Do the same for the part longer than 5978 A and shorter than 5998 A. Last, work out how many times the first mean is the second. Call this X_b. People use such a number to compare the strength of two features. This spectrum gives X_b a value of 0.92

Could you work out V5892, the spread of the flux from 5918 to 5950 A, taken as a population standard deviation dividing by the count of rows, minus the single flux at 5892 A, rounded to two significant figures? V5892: -39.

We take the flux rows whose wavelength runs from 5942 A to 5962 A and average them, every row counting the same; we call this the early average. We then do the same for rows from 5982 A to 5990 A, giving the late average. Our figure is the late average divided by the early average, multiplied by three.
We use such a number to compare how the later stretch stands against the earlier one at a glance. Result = 3.03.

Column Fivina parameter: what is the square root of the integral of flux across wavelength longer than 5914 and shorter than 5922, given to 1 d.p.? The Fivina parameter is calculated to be 20.7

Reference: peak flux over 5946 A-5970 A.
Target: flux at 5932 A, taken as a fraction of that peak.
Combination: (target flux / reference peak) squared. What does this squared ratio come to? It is 1.10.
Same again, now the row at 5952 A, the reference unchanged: 0.92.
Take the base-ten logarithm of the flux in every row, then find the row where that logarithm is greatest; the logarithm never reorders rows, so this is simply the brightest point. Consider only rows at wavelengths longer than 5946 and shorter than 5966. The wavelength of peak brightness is 5964 A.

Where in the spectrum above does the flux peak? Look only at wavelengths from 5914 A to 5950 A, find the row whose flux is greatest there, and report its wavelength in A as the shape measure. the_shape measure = 5916 A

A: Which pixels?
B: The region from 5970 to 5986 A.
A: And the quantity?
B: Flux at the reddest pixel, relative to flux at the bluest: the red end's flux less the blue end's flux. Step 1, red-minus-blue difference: 0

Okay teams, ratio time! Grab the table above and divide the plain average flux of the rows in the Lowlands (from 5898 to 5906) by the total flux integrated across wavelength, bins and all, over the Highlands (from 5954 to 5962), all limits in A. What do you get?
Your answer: 0.113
